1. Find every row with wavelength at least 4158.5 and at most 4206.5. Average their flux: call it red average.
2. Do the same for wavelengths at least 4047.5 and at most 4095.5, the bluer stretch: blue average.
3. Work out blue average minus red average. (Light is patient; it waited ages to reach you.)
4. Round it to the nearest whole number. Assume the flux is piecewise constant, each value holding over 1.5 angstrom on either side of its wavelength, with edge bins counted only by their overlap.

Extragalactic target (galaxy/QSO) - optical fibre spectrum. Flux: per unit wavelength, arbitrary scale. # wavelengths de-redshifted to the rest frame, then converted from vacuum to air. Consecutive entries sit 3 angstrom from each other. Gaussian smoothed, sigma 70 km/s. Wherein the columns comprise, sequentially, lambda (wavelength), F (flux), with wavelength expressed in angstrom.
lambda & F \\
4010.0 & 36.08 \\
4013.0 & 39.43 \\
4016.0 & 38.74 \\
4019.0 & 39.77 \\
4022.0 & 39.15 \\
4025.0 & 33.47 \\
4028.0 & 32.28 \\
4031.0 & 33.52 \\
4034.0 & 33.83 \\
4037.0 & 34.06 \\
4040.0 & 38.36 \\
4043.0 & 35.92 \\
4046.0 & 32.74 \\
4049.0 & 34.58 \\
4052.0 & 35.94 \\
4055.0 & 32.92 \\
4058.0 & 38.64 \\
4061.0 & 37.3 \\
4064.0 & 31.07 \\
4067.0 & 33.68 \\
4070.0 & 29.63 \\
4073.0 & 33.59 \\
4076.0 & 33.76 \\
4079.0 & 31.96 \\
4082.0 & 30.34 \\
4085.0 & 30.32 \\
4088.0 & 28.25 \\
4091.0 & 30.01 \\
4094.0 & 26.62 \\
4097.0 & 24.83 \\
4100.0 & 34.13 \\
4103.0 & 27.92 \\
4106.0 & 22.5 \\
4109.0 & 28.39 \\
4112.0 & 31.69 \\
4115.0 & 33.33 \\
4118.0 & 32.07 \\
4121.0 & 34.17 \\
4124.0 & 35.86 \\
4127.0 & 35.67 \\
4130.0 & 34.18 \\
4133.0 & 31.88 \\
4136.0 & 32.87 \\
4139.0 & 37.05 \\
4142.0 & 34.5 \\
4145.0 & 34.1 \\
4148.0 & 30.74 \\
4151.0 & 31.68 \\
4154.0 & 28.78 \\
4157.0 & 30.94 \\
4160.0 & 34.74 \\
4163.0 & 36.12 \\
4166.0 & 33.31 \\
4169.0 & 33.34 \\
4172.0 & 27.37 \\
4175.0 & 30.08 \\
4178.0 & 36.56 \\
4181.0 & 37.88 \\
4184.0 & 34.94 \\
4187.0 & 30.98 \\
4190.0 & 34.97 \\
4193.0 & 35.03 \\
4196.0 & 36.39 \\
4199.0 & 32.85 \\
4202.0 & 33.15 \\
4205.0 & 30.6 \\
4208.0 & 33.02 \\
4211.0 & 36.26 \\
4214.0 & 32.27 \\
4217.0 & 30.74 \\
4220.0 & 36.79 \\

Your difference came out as -1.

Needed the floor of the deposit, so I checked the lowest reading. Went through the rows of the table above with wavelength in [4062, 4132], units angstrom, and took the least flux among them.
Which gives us 22.5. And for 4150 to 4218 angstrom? 27.37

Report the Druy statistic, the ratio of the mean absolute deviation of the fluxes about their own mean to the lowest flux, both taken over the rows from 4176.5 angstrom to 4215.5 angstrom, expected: 0.063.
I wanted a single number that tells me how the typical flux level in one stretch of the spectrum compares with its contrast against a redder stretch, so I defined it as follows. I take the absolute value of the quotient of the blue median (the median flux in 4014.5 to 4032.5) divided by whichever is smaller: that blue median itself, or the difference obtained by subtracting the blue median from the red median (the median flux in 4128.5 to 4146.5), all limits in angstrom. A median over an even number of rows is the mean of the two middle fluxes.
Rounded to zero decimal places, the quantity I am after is 18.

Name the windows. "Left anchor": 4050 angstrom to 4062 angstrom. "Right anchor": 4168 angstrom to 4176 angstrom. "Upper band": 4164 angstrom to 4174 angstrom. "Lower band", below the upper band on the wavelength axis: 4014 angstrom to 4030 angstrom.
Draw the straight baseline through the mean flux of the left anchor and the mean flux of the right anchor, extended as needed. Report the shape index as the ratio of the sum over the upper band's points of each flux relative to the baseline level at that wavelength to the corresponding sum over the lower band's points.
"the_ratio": 0.6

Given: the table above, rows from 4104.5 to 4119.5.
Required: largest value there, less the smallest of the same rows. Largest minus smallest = 11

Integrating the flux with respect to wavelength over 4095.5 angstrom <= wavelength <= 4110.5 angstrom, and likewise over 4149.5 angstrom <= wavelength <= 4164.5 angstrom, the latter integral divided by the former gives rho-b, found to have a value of 1.18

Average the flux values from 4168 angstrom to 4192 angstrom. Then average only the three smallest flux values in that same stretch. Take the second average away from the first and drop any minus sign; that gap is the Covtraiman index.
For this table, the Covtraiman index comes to 3.8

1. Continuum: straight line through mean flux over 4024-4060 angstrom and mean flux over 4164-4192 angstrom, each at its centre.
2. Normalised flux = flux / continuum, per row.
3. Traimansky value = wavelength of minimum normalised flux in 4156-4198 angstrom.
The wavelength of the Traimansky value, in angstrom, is 4172.0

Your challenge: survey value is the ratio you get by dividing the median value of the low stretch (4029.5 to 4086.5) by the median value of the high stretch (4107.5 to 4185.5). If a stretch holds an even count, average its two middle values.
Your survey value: 1.01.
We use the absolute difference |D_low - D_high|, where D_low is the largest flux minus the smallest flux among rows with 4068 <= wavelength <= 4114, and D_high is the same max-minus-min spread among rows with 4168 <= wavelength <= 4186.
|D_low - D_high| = 1.1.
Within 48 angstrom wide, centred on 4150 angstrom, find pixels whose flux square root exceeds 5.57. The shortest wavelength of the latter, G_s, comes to 4127.0 angstrom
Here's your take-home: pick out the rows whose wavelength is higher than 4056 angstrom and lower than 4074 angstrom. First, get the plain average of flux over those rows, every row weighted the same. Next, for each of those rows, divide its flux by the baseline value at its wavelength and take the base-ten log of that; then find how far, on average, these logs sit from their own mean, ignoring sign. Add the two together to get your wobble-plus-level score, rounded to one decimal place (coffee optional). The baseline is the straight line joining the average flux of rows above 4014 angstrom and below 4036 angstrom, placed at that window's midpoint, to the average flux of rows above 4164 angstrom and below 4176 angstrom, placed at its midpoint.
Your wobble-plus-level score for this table 34.0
